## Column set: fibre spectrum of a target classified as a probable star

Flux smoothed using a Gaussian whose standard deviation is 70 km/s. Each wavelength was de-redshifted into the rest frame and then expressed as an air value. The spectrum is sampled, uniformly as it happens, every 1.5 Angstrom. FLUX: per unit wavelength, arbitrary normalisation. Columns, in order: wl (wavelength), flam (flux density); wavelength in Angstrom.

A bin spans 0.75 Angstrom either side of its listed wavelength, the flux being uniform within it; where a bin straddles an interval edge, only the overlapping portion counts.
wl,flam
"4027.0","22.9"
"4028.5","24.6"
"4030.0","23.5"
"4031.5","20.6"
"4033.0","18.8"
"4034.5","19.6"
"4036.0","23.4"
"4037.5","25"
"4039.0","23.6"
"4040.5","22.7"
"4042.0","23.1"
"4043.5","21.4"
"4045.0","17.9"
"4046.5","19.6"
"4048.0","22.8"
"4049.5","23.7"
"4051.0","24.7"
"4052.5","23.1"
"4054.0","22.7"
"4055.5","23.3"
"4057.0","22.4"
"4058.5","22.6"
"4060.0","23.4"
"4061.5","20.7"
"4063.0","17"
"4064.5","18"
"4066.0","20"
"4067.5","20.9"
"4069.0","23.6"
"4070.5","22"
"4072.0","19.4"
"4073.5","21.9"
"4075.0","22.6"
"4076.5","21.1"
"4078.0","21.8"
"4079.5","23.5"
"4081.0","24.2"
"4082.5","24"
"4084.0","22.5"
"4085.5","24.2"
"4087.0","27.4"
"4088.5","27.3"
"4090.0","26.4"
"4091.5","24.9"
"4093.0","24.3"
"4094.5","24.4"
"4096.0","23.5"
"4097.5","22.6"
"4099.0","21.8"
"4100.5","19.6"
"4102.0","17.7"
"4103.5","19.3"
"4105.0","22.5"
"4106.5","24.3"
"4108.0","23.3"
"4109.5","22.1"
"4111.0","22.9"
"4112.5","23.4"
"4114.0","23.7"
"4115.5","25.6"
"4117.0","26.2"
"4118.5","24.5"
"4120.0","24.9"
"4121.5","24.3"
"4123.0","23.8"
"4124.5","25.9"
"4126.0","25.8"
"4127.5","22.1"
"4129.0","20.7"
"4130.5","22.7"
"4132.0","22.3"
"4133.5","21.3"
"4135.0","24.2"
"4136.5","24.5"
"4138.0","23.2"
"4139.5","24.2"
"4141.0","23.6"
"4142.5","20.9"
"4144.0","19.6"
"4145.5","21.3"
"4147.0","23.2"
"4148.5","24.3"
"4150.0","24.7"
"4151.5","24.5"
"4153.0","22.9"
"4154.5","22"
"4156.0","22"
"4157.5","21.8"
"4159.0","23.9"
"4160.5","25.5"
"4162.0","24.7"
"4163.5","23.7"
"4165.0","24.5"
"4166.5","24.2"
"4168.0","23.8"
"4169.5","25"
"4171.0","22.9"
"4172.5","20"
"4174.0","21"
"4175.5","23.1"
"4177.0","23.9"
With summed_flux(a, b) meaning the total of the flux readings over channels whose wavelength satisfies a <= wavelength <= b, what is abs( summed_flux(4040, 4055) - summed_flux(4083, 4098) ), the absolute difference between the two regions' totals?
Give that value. 26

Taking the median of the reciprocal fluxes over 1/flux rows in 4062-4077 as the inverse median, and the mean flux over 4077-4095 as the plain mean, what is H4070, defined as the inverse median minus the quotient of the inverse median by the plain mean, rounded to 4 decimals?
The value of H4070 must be 0.0457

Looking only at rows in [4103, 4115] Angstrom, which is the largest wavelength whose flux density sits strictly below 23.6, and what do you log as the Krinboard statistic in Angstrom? 4112.5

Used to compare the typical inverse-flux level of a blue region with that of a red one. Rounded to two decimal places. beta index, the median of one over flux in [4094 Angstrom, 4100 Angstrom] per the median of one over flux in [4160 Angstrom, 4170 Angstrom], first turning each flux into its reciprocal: 1.06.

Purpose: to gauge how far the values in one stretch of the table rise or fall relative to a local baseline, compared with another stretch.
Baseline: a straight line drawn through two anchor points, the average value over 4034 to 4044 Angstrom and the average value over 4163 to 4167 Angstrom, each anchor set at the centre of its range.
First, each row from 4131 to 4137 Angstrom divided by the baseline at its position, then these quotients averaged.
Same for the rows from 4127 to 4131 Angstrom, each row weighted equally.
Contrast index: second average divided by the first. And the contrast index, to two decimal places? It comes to 0.95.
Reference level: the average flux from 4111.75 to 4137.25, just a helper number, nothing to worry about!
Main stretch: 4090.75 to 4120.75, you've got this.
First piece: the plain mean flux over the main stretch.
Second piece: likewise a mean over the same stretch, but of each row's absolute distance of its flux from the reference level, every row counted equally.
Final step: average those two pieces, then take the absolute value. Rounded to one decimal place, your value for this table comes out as 12.3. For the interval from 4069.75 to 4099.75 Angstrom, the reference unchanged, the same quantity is 12.5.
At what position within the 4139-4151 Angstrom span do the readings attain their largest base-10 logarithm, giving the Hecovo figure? 4150.0 Angstrom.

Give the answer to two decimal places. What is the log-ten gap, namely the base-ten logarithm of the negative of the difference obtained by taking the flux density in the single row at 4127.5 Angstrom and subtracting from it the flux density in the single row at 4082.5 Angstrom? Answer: 0.28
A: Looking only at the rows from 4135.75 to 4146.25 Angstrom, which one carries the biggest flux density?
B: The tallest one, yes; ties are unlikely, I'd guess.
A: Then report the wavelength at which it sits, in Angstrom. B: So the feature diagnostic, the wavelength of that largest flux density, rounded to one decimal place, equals 4136.5 Angstrom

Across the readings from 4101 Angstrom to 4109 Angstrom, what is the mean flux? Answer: 21.4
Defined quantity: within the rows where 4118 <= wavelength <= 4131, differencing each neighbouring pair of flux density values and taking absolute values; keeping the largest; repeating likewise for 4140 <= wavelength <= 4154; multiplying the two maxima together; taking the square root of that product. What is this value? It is 3.16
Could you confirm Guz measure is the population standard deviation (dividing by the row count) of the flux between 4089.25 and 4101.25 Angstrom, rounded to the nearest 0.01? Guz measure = 1.96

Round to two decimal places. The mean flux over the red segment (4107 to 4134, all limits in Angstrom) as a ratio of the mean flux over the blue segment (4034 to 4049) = 1.08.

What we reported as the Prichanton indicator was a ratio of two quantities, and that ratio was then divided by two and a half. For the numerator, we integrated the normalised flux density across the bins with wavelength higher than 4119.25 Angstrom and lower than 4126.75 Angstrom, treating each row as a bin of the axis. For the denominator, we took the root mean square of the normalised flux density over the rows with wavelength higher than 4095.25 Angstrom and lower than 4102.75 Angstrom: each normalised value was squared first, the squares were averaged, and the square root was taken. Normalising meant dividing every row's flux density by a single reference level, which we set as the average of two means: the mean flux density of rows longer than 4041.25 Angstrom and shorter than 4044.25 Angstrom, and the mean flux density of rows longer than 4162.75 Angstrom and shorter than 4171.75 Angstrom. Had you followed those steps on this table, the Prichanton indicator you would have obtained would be 3.5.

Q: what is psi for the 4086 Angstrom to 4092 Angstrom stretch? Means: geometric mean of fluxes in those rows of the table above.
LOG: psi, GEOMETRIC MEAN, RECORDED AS 26.5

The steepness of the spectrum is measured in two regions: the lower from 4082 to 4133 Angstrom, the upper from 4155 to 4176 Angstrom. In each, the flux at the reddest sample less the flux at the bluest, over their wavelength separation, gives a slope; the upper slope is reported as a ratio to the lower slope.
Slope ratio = -1.6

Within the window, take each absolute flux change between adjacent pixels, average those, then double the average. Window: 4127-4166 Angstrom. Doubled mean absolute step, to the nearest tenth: 2.3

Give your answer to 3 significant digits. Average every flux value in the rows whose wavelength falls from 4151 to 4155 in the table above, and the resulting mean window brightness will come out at 23.1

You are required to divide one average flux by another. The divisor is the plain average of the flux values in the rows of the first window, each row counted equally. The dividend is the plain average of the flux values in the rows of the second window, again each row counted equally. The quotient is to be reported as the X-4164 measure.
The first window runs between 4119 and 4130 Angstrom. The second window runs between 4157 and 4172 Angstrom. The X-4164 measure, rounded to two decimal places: 1.00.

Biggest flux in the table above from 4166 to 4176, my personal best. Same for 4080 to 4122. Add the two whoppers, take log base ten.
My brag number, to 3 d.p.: 1.719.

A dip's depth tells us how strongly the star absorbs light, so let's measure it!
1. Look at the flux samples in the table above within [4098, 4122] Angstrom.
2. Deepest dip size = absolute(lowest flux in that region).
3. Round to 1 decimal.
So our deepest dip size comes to 17.7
